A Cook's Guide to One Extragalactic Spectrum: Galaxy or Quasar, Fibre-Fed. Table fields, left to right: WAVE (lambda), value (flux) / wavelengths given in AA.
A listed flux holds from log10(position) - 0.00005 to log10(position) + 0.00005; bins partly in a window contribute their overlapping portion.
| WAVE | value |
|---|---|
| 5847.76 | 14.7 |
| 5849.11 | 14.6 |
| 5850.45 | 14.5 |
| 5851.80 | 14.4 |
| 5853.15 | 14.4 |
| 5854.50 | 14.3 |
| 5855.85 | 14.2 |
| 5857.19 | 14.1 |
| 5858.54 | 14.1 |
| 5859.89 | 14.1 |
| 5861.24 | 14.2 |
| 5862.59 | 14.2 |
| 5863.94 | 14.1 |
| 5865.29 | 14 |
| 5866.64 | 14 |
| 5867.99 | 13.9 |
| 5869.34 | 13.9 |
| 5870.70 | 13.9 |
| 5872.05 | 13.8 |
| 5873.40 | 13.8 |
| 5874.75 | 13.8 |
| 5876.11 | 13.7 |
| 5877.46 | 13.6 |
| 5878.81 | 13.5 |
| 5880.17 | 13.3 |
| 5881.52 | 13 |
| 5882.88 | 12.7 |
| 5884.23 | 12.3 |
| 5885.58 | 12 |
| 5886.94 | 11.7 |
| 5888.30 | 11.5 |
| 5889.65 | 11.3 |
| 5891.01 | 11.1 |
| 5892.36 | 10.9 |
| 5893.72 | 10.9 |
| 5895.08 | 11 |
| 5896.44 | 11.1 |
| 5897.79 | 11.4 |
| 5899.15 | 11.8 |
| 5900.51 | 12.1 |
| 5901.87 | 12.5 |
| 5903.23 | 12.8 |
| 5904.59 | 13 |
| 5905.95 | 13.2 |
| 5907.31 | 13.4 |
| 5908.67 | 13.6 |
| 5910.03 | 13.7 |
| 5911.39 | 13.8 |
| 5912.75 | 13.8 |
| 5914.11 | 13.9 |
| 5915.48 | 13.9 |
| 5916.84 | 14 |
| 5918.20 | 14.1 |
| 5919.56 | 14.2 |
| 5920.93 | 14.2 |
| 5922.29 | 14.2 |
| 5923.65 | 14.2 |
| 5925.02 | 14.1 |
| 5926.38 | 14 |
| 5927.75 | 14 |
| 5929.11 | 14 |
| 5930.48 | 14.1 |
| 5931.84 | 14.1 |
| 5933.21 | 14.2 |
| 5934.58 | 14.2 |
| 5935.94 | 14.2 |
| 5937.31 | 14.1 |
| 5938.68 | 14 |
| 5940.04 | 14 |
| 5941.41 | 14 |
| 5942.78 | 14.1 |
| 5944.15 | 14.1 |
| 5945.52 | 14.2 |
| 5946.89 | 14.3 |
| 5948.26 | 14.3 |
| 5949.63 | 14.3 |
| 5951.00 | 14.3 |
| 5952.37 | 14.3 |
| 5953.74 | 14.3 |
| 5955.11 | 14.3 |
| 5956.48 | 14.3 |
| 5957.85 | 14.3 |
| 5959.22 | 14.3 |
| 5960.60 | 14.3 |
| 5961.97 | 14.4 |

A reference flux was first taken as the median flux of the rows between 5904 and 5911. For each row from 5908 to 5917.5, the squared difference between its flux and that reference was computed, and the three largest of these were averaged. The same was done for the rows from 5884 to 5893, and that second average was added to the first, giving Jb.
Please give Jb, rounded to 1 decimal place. 5.6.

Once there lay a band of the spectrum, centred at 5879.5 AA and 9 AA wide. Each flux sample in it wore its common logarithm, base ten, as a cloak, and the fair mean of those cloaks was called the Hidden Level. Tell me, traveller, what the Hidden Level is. 1.12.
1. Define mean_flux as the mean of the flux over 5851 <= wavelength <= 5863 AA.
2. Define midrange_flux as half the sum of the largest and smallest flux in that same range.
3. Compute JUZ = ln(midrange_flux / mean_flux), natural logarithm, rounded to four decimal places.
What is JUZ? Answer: 0.0020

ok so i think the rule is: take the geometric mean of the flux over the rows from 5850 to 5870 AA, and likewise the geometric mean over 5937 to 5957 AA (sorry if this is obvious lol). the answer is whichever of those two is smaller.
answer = 14.2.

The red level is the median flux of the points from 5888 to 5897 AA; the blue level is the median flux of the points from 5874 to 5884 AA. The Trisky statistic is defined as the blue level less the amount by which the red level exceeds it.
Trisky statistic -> 15.9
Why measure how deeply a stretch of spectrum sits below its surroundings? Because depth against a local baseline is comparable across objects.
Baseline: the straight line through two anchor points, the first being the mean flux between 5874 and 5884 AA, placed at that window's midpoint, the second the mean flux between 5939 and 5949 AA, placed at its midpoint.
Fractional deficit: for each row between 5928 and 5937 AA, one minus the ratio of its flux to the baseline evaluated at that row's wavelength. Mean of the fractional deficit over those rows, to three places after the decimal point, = -0.009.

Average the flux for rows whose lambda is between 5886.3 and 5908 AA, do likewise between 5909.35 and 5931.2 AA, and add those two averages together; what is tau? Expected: 25.9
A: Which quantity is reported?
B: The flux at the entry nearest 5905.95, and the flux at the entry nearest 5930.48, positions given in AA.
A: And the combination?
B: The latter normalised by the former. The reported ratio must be 1.07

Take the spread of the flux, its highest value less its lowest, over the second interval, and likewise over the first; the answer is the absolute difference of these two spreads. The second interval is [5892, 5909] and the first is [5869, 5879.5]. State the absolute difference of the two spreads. 2.3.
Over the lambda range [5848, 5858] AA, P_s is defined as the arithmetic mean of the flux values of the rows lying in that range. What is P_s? 14.4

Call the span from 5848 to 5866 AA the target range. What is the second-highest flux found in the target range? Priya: 14.5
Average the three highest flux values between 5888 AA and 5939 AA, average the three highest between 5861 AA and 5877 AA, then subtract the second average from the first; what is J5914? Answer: 0.03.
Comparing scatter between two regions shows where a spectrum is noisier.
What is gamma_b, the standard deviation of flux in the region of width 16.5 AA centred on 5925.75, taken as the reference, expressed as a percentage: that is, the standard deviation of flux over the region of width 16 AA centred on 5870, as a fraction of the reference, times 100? 201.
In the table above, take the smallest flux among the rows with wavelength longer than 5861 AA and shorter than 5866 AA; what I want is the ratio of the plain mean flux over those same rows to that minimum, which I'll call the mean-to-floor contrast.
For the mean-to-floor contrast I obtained 1.01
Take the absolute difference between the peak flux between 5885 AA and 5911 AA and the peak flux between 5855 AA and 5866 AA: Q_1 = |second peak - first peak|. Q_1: 0.50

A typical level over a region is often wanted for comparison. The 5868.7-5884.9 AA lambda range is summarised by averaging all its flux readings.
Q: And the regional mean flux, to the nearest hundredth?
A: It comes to 13.44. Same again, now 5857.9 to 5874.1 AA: 14.00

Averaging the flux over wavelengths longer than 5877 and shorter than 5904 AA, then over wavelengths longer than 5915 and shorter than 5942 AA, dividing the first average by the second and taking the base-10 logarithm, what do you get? -0.069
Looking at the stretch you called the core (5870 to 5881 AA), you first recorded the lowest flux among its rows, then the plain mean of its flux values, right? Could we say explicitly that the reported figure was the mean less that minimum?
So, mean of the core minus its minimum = 0.4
